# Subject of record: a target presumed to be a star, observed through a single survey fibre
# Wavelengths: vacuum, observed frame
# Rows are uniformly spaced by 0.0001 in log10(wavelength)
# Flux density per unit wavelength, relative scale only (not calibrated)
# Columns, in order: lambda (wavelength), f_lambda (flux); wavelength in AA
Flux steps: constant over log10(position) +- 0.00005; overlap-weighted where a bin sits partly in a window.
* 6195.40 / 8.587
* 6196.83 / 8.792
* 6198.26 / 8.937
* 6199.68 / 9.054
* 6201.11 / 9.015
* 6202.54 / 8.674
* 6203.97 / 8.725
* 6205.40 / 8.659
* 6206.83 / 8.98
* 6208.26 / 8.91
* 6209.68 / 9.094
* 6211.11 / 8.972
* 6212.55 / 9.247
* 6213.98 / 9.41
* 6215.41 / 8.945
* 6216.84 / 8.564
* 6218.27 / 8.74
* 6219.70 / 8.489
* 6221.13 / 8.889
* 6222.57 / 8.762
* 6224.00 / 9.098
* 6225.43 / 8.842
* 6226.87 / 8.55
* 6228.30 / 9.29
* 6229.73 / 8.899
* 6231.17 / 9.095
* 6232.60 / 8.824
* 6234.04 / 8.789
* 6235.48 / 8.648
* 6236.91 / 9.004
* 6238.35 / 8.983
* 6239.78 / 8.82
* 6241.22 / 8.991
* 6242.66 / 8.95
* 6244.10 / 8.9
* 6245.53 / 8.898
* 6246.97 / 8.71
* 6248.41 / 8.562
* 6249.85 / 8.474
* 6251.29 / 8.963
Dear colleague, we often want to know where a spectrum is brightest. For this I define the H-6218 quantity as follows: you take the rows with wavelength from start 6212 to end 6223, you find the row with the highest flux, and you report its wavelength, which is 6213.98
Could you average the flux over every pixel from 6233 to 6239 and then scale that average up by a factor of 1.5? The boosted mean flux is 13.3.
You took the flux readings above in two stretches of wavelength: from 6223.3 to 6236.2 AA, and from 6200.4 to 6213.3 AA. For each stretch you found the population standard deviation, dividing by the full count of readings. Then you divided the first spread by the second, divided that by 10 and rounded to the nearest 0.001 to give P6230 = 0.117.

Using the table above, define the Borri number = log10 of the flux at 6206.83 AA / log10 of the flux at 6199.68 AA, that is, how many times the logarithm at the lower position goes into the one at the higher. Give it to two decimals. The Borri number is 1.00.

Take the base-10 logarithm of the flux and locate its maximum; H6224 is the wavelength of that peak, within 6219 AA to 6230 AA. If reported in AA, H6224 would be 6228.30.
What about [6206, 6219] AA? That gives 6213.98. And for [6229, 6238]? 6231.17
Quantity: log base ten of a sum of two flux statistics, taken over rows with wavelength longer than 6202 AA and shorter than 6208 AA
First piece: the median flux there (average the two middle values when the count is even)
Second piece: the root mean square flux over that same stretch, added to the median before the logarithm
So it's 1.24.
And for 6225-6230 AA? 1.25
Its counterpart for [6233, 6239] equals 1.25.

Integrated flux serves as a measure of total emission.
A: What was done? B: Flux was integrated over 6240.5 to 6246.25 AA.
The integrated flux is 51.4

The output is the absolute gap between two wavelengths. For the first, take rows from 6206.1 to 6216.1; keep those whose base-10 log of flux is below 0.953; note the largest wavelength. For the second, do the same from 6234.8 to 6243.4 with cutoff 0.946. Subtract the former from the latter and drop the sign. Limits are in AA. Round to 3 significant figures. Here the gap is 24.4 AA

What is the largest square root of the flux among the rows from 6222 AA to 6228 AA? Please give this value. 3.02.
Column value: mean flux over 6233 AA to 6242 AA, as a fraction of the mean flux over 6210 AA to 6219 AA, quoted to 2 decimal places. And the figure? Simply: 0.99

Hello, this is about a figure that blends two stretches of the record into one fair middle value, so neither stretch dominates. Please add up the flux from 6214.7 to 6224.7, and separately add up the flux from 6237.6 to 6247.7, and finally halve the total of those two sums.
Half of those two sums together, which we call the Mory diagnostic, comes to 61.9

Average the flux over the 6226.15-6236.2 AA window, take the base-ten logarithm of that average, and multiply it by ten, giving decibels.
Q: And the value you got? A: 9.48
